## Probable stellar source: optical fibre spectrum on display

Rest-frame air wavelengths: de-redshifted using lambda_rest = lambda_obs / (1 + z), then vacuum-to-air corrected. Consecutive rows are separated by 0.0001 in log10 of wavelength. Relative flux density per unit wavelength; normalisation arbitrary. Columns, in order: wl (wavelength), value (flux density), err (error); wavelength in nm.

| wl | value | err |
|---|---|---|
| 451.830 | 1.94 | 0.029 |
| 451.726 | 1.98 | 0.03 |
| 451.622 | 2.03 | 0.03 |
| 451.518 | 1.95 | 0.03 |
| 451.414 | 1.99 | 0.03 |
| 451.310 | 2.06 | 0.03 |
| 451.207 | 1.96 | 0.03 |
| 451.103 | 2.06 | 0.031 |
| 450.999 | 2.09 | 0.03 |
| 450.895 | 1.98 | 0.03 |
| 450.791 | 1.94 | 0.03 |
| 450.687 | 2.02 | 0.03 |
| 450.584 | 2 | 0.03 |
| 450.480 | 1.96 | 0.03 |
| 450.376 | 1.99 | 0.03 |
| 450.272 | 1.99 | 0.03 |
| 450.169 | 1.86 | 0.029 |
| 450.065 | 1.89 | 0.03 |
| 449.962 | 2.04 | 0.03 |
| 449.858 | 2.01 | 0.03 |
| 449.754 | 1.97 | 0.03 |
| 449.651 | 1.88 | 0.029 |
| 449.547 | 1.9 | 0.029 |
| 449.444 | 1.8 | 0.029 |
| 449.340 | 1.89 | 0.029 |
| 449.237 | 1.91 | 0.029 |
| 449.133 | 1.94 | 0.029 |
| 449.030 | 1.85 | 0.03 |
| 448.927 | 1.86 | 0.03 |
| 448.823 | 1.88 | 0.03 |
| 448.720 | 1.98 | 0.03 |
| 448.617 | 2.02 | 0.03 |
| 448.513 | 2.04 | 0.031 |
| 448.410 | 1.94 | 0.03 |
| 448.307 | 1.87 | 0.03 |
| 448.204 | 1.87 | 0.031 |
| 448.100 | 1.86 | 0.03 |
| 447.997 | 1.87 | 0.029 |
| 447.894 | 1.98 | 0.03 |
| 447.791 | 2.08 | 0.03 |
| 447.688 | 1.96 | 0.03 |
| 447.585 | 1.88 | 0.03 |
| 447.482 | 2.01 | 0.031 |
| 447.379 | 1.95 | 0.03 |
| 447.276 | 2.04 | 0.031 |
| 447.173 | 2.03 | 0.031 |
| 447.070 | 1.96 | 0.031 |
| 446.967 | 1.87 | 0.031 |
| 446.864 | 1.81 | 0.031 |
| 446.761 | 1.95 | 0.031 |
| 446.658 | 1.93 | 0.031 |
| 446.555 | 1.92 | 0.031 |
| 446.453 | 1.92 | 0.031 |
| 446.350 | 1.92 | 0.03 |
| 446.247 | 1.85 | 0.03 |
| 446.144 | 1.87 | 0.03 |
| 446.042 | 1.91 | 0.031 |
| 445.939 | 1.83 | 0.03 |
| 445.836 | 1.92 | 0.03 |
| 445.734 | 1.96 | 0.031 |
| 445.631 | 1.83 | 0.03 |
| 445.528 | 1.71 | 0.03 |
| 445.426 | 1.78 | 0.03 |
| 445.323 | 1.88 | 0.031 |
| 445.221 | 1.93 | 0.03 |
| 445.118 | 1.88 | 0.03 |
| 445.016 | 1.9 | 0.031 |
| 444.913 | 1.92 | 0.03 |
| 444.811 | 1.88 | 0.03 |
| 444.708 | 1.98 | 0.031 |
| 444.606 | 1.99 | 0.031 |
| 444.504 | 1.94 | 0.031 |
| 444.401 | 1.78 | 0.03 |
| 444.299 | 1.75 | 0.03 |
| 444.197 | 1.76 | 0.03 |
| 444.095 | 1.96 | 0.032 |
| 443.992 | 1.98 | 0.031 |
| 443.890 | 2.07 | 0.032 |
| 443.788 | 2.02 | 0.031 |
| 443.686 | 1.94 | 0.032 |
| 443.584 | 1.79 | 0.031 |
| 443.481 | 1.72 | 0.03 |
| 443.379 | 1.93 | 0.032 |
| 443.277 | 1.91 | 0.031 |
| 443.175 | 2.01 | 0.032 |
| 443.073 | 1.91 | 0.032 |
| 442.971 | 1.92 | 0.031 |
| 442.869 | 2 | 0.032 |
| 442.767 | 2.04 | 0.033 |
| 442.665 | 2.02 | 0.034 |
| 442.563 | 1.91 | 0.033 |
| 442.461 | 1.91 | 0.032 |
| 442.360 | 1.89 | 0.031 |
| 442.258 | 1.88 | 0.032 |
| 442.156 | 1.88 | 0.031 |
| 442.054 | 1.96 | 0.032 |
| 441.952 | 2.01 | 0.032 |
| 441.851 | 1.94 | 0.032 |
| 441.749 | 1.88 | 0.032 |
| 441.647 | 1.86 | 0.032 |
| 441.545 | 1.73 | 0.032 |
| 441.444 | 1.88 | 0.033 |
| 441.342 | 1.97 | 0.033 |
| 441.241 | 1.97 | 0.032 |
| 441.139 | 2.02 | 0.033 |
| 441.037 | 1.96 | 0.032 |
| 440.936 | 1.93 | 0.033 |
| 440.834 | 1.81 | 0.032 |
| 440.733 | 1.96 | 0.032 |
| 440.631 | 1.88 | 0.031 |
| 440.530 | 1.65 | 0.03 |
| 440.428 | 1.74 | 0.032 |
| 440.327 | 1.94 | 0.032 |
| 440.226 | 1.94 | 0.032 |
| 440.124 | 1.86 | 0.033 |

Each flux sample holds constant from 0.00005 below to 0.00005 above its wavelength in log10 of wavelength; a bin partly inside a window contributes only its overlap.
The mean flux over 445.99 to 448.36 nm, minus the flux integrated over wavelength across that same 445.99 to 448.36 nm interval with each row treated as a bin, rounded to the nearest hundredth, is -2.64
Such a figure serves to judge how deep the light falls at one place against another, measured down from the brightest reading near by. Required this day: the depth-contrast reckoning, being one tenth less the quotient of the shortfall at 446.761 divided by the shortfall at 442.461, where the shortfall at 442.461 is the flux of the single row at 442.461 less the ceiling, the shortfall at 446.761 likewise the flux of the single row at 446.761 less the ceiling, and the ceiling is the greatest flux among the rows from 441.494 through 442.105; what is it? -0.50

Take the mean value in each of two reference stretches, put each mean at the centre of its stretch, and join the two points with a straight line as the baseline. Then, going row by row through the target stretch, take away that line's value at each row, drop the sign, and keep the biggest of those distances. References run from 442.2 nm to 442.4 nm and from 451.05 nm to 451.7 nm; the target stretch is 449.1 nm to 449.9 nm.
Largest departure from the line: 0.18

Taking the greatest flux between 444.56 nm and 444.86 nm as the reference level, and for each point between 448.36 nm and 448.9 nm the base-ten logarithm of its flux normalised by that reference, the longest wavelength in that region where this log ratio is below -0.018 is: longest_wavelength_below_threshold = 448.823 nm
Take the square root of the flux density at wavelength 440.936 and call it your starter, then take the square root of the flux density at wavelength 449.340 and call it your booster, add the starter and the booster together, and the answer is 2.76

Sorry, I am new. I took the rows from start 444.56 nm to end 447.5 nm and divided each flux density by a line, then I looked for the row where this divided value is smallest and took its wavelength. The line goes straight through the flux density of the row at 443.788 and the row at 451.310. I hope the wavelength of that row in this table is 445.528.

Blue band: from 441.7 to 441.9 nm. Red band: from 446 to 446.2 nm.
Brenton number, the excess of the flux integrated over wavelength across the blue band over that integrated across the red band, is 0.00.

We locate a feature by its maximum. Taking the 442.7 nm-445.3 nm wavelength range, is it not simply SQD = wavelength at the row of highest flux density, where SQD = 443.890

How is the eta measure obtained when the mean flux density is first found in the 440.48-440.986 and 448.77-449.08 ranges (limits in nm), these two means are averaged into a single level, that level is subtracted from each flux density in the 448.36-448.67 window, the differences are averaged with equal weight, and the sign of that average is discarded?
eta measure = 0.145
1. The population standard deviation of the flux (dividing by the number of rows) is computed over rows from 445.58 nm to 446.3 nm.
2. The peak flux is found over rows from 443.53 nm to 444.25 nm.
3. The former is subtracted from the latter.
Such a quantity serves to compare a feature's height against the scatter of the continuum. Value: 2.02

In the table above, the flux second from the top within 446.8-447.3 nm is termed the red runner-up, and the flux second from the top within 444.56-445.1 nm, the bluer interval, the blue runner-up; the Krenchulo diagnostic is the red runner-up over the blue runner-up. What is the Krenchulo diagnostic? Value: 1.03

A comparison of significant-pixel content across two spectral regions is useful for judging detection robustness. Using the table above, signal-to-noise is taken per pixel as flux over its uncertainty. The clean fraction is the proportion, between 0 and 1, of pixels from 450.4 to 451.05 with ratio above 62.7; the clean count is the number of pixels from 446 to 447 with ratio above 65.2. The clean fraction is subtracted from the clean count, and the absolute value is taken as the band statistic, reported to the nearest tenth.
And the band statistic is 1.0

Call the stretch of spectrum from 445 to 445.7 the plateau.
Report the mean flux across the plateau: 1.84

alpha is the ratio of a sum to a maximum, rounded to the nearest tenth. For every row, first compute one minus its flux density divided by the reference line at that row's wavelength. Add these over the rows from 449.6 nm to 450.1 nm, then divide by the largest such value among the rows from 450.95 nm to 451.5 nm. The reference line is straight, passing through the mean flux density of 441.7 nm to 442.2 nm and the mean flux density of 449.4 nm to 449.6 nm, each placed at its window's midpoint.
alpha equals 4.3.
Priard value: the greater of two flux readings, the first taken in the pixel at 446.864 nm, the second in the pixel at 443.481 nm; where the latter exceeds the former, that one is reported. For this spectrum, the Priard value 1.81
